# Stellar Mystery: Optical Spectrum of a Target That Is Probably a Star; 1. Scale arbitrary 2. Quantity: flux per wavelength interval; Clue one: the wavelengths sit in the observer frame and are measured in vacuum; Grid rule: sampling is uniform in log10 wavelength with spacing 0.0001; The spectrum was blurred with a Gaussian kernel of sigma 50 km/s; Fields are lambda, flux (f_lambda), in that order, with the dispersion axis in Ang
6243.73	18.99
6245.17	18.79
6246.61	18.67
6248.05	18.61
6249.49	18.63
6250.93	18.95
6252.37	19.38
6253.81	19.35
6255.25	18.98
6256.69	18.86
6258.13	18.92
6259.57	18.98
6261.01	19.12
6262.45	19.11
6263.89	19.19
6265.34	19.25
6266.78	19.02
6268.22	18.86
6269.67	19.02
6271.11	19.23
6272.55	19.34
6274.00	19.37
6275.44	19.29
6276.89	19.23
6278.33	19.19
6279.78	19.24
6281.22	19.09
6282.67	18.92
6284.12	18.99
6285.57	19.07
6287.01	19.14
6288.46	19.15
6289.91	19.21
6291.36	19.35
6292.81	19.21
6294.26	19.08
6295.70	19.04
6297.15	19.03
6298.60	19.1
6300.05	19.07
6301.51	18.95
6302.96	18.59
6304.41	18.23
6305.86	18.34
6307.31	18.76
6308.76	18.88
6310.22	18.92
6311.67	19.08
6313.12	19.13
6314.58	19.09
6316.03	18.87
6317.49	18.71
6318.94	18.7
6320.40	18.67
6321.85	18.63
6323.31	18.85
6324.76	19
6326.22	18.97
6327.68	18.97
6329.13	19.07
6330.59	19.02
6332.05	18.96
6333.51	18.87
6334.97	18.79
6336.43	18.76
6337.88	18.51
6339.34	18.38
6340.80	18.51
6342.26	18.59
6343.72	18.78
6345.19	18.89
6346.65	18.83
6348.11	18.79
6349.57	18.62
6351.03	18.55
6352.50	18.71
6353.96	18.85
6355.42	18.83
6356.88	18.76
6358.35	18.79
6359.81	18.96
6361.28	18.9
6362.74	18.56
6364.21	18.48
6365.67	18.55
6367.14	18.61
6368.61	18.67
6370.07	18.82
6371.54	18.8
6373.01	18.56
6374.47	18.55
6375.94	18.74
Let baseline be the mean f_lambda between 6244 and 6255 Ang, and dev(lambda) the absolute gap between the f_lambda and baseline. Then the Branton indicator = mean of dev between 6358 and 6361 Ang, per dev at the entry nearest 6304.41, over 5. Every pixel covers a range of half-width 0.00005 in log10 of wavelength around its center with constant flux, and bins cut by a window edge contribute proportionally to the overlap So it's 0.02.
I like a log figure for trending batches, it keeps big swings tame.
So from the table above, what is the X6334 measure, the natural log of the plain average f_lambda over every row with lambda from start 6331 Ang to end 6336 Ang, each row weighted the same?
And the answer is 2.94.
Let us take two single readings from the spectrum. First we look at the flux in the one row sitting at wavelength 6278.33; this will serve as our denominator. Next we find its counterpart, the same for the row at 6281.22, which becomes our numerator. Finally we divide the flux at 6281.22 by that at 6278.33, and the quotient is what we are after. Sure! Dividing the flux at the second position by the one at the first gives 0.99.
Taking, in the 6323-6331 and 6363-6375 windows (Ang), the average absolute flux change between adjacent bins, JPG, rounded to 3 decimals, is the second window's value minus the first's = 0.021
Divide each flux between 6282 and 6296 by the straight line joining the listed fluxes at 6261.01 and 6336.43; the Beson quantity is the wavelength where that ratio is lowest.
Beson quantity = 6282.67 Ang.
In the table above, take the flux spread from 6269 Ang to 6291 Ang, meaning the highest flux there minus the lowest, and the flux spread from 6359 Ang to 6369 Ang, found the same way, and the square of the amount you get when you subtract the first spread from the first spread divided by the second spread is 0.2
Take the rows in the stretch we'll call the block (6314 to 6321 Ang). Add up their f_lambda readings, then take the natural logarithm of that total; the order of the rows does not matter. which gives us 4.54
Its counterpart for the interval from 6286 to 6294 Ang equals 4.56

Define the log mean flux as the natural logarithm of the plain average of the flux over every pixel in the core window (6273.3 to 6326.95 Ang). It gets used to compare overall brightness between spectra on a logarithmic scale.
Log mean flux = 2.94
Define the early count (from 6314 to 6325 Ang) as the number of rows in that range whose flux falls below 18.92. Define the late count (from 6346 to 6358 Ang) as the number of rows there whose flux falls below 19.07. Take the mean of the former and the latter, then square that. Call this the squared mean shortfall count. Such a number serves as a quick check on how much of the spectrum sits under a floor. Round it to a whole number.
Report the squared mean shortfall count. 49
